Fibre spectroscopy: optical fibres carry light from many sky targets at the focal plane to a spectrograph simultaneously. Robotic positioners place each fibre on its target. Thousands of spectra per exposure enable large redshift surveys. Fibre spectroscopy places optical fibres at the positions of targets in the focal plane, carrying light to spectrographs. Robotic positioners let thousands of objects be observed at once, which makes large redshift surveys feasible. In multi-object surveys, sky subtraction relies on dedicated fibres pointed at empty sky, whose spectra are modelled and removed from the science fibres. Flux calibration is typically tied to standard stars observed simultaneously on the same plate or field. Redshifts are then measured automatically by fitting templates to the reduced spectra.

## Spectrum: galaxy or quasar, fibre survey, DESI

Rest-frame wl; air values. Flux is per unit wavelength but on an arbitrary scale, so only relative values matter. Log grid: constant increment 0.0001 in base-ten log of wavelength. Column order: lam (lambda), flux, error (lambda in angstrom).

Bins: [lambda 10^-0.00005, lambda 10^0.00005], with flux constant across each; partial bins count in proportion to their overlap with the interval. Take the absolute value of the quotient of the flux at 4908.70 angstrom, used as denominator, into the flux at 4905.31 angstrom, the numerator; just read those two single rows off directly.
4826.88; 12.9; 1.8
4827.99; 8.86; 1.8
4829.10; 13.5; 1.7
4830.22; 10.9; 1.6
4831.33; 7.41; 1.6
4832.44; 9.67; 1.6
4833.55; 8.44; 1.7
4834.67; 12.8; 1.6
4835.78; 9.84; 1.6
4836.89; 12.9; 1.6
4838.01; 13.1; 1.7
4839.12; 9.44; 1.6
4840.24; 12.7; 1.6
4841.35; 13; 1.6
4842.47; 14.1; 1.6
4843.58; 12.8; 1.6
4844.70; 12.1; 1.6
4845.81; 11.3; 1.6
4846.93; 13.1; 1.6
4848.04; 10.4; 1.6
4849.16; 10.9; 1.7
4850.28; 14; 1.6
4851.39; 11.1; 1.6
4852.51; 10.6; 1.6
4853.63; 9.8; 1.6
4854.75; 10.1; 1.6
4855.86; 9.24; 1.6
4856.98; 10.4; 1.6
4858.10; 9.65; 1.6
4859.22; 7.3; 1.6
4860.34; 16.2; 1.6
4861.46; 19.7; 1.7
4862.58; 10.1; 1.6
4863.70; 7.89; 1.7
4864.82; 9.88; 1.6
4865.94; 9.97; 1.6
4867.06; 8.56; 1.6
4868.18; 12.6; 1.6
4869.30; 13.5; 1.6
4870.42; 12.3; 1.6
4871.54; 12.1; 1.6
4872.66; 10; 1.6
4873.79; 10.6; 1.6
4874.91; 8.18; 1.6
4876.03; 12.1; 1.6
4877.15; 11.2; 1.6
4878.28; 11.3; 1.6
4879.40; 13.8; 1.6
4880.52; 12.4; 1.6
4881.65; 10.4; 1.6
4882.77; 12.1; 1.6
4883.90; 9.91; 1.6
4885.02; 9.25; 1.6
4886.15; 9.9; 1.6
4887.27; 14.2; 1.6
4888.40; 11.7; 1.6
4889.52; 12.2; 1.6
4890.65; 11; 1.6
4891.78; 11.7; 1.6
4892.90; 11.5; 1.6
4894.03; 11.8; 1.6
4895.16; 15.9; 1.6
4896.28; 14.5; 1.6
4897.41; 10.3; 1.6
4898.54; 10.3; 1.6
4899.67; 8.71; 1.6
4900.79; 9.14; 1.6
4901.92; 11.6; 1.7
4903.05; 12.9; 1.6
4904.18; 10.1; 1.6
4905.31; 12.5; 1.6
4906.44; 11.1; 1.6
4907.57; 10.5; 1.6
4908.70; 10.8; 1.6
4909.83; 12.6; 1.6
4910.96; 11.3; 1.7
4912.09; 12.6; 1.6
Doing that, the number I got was 1.16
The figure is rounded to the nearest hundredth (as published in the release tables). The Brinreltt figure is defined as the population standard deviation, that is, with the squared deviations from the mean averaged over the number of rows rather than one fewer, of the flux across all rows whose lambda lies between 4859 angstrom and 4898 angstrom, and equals 2.46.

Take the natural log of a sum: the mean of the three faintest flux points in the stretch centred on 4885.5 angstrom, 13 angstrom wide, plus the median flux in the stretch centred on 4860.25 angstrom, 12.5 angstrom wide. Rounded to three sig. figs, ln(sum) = 2.98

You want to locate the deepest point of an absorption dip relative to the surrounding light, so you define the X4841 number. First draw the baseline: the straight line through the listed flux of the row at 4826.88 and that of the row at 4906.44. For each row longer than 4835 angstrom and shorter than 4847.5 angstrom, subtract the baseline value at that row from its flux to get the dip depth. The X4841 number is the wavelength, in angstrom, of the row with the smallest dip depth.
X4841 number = 4839.12 angstrom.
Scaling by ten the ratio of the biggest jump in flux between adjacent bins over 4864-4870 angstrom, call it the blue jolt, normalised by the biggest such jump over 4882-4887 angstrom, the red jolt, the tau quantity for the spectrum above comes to 18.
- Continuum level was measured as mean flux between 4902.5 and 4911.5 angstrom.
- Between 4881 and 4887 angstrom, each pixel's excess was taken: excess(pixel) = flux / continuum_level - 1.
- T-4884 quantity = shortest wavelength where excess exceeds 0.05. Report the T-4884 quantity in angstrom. 4882.77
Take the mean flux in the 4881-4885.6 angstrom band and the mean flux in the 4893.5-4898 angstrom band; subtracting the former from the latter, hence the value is 2.7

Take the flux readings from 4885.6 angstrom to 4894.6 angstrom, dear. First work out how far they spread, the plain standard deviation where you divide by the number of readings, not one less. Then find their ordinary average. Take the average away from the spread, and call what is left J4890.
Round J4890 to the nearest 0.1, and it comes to -10.6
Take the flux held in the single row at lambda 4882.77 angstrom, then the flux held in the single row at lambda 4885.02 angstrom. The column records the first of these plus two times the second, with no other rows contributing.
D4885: 31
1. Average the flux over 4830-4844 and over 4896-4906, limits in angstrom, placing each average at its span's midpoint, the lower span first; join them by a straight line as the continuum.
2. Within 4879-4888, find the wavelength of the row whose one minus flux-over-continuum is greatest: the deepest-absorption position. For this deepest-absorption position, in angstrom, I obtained 4885.02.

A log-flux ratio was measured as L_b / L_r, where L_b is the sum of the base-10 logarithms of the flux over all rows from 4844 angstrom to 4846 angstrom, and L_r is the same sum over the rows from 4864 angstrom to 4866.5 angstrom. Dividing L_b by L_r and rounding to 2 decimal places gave 1.07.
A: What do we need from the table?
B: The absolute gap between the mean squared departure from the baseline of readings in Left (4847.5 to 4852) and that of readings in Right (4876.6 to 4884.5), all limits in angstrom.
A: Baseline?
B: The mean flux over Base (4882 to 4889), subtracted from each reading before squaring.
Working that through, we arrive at 0.5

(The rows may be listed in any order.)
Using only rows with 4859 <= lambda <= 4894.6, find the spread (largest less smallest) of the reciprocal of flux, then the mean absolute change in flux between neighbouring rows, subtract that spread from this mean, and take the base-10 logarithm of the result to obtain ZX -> 0.302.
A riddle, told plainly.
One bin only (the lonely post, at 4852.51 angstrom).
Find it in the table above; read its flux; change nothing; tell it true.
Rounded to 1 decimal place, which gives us 10.6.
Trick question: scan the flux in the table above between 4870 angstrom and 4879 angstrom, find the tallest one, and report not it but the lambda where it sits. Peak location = 4870.42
